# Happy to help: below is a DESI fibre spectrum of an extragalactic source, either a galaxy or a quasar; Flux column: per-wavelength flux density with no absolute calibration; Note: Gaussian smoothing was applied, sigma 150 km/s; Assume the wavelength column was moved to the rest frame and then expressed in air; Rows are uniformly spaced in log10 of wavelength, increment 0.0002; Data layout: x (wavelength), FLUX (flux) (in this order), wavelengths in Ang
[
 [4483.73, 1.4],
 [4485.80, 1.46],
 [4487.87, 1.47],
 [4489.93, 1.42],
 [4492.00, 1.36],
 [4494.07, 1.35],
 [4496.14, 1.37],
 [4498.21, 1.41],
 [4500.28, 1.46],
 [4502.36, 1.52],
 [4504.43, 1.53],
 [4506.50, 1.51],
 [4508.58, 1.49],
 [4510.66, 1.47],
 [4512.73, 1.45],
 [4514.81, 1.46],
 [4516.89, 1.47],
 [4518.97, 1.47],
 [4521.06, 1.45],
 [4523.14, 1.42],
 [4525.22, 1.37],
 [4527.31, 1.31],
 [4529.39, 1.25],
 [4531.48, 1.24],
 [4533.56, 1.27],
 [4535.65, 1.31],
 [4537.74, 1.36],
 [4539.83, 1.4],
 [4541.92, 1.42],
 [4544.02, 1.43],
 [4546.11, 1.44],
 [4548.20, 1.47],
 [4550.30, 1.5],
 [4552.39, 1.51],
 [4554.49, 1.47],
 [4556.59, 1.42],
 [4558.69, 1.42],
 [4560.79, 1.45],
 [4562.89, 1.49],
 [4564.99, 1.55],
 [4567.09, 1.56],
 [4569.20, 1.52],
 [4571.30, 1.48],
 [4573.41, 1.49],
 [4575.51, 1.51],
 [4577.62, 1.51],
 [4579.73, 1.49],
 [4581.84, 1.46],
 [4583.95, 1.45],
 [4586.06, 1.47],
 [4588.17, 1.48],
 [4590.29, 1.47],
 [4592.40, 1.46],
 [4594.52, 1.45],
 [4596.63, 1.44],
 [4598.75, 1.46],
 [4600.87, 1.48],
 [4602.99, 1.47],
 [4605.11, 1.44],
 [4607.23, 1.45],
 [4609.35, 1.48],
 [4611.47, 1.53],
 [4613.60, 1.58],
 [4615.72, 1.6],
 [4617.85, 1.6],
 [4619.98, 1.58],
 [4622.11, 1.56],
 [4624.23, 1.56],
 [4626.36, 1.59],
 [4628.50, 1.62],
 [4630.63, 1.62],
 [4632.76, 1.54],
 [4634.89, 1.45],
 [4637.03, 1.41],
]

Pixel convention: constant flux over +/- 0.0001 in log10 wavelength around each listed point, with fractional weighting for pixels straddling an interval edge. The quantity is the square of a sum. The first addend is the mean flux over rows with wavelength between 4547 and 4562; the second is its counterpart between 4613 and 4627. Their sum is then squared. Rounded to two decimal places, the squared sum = 9.27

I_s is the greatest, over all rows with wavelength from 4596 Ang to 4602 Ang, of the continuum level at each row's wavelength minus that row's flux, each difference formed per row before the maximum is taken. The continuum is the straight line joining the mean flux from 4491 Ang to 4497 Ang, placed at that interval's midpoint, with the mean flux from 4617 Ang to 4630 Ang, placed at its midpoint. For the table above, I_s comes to 0.10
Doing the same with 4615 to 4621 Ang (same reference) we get 0.00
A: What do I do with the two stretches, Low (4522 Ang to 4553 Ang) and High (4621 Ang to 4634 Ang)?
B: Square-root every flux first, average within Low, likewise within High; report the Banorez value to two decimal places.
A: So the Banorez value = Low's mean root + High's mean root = 2.43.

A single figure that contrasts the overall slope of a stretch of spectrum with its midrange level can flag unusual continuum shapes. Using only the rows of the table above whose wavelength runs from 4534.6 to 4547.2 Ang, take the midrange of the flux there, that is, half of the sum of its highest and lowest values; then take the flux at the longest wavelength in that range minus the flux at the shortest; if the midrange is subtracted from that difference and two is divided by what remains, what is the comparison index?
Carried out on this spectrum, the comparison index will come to -1.61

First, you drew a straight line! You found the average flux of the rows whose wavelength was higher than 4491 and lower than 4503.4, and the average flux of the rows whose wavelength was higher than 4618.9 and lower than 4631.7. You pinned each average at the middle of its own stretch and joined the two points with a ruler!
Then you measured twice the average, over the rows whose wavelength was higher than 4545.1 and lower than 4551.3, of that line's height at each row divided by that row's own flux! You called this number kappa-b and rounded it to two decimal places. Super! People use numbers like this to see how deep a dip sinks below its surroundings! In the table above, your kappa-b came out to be 2.02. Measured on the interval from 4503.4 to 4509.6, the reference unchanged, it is 1.89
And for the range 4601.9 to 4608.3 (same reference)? 2.15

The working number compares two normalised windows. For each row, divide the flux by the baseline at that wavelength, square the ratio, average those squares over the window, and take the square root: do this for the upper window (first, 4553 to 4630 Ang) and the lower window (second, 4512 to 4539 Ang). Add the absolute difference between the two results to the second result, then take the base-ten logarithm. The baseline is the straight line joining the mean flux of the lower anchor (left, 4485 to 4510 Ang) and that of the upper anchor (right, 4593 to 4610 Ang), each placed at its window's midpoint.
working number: 0.013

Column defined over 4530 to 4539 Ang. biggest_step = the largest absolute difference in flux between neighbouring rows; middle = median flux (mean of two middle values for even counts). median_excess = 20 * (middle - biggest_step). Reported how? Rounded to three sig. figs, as 24.8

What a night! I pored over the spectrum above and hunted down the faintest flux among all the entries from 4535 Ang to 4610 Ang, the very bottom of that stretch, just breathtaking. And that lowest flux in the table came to 1.31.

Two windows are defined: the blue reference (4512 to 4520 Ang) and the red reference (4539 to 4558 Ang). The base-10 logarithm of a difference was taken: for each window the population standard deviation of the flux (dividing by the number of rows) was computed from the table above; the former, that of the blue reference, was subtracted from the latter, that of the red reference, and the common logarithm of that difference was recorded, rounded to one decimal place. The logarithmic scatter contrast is -1.6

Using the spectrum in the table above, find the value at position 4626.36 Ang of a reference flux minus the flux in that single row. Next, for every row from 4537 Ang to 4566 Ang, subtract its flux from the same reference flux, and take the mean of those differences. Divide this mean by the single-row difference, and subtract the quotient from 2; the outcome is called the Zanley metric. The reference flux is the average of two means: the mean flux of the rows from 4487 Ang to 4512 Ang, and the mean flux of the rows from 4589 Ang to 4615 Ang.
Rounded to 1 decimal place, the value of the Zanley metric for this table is 2.1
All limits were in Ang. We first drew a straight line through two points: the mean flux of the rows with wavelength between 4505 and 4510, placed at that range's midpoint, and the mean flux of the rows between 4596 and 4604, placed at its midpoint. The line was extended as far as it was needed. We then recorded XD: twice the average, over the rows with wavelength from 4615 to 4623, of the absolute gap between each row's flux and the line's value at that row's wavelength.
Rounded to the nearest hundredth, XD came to 0.26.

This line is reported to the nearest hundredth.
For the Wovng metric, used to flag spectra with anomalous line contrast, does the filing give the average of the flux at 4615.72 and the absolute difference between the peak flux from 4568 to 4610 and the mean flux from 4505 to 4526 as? 0.83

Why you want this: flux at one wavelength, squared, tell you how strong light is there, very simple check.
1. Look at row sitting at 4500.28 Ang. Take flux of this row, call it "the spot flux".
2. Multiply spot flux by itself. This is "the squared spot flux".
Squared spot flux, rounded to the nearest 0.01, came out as 2.13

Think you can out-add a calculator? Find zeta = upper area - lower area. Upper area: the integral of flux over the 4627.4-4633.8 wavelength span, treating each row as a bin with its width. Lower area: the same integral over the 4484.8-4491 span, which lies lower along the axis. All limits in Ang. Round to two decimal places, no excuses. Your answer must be 1.20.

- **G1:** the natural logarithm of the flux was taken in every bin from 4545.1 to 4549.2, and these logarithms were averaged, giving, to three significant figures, 0.375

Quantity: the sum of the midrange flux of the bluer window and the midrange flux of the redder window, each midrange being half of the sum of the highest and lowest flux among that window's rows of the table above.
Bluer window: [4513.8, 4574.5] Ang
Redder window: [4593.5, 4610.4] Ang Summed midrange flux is 2.86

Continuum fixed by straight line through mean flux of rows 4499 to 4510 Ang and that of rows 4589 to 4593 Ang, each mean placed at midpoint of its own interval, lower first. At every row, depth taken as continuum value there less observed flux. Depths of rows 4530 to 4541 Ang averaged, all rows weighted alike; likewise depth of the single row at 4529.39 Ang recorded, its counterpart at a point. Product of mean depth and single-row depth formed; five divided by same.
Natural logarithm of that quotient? 4.8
